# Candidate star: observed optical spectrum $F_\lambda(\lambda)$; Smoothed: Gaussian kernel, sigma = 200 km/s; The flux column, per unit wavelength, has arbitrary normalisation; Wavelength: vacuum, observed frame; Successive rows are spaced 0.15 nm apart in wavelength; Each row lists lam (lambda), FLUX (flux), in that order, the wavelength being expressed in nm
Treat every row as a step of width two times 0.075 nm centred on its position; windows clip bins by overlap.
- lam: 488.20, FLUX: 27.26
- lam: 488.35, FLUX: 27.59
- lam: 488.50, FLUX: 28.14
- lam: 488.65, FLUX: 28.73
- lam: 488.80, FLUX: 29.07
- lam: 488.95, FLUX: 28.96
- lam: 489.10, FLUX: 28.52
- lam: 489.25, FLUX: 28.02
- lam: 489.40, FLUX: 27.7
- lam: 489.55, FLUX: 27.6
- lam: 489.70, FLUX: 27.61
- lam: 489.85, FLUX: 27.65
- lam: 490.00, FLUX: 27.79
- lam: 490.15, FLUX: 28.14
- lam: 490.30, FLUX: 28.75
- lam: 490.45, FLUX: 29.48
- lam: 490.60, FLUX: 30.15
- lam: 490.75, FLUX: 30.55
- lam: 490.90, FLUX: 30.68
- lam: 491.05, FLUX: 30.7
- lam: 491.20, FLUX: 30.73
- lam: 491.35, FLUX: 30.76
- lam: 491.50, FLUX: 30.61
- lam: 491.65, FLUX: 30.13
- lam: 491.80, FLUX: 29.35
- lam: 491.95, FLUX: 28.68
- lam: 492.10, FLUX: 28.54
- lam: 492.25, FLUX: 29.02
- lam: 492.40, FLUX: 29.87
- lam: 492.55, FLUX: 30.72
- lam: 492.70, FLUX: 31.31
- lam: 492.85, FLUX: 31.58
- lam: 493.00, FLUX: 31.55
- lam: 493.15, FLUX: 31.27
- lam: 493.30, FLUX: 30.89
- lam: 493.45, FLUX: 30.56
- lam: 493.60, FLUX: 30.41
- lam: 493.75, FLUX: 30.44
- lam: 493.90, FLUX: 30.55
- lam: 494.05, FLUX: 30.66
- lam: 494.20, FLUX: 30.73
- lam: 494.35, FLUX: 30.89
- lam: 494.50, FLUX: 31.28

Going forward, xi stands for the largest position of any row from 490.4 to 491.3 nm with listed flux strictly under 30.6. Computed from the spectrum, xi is 490.75 nm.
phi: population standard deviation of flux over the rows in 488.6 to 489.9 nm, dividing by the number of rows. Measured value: 0.58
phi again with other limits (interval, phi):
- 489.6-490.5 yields 0.68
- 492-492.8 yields 1.03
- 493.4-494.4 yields 0.16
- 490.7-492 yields 0.70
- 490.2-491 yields 0.72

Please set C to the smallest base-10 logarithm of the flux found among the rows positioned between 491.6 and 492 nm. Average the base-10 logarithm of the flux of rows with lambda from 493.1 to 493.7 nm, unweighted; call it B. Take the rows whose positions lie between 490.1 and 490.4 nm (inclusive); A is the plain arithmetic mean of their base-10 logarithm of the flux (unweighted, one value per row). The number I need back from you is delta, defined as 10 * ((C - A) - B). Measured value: -14.8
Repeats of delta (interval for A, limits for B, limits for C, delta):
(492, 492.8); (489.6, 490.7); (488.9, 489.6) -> -14.9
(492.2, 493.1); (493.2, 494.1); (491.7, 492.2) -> -15.2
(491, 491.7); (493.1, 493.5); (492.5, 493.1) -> -14.9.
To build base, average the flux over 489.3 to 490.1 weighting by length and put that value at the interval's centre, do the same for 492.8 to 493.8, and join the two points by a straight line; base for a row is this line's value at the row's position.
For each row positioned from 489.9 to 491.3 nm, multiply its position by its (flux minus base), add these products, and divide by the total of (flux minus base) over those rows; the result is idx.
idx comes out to 490.83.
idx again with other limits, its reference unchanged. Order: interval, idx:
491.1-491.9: 491.36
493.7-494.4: 494.06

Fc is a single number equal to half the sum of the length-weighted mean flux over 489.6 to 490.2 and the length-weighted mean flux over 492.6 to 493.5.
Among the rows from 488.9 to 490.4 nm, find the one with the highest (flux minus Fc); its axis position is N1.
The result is 488.95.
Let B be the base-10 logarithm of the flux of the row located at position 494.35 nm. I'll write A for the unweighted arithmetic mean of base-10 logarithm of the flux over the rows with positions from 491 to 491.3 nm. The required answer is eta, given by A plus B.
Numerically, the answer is 2.98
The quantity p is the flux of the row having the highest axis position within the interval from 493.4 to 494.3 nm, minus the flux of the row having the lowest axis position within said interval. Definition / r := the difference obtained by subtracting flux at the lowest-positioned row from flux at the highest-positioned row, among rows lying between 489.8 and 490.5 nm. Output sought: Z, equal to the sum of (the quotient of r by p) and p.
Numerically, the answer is 11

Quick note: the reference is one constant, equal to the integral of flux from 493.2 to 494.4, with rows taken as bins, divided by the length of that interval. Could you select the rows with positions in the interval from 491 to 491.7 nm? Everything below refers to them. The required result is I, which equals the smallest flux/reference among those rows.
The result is 0.98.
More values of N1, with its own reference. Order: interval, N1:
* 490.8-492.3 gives 491.35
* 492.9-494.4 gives 493.00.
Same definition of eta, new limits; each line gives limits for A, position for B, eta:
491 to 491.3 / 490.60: 2.97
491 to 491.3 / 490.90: 2.97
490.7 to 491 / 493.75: 2.97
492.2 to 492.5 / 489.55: 2.91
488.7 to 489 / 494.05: 2.95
